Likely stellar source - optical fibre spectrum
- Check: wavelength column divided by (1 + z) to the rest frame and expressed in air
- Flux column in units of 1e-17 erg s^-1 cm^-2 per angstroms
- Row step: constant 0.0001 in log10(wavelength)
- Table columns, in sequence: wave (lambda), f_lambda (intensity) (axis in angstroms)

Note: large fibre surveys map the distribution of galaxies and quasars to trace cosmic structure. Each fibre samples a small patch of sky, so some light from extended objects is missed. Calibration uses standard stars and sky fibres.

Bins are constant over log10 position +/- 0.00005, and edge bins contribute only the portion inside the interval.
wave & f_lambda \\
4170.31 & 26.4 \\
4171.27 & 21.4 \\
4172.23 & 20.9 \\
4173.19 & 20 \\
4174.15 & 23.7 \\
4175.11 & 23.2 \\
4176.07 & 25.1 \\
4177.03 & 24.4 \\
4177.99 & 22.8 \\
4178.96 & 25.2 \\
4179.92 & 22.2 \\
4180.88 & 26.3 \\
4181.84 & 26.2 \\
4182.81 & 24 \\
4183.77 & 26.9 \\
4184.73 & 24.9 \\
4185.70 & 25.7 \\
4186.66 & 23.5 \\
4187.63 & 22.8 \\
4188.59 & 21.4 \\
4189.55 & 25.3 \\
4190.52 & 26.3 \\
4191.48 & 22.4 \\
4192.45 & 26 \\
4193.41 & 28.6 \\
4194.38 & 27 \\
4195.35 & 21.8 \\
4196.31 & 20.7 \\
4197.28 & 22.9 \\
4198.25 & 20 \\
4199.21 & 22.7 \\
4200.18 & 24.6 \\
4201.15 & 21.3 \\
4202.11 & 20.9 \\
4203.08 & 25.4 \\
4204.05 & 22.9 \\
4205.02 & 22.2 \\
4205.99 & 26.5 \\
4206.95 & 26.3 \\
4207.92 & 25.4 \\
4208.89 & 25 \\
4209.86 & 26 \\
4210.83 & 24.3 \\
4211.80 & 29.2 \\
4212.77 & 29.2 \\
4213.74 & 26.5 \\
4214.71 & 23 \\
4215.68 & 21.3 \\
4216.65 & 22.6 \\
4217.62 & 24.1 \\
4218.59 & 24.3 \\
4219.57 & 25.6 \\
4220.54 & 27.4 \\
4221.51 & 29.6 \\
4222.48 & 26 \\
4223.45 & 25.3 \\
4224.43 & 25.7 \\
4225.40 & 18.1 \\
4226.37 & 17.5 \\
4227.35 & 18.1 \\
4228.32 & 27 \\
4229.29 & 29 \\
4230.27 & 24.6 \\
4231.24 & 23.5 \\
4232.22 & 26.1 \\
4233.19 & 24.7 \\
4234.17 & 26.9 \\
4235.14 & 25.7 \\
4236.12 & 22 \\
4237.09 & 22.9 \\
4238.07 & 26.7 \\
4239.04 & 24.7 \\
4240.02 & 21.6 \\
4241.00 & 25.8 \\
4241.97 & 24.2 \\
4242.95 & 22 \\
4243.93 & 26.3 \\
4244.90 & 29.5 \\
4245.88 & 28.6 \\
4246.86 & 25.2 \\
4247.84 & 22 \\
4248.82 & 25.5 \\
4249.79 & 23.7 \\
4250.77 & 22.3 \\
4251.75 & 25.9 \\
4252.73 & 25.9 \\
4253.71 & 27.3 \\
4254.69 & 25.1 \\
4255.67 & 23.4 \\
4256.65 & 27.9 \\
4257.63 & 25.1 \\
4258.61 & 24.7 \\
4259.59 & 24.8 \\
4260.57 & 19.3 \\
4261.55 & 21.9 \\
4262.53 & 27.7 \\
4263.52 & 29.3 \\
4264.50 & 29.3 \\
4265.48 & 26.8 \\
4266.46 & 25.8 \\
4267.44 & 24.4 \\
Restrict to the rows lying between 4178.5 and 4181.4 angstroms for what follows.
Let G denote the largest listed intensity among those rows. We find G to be 26.3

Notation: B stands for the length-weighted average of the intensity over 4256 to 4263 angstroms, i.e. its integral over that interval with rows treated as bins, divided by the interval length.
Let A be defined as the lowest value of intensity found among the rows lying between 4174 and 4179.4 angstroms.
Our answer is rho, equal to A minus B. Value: -1.7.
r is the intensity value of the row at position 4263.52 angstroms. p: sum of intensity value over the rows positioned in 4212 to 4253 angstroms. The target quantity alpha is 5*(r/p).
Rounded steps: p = 1037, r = 29.3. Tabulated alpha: 0.14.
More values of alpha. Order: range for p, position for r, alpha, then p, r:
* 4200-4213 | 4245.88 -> 0.41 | 349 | 28.6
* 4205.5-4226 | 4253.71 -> 0.26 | 531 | 27.3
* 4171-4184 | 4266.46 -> 0.39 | 332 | 25.8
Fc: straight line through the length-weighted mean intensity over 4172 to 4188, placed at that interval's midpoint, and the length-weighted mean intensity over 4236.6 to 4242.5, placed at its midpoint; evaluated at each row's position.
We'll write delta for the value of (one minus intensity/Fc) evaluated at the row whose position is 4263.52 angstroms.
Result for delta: -0.20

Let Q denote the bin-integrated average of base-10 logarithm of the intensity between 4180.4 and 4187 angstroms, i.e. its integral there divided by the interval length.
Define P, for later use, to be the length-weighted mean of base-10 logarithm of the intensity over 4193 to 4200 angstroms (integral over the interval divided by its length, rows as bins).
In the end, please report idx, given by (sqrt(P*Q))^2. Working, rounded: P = 1.365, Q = 1.40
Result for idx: 1.92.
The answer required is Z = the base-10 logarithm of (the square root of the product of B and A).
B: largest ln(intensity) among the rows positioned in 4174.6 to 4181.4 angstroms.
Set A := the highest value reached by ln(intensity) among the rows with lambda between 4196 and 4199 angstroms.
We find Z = 0.505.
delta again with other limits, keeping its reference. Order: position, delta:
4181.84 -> -0.09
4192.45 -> -0.08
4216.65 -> 0.07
